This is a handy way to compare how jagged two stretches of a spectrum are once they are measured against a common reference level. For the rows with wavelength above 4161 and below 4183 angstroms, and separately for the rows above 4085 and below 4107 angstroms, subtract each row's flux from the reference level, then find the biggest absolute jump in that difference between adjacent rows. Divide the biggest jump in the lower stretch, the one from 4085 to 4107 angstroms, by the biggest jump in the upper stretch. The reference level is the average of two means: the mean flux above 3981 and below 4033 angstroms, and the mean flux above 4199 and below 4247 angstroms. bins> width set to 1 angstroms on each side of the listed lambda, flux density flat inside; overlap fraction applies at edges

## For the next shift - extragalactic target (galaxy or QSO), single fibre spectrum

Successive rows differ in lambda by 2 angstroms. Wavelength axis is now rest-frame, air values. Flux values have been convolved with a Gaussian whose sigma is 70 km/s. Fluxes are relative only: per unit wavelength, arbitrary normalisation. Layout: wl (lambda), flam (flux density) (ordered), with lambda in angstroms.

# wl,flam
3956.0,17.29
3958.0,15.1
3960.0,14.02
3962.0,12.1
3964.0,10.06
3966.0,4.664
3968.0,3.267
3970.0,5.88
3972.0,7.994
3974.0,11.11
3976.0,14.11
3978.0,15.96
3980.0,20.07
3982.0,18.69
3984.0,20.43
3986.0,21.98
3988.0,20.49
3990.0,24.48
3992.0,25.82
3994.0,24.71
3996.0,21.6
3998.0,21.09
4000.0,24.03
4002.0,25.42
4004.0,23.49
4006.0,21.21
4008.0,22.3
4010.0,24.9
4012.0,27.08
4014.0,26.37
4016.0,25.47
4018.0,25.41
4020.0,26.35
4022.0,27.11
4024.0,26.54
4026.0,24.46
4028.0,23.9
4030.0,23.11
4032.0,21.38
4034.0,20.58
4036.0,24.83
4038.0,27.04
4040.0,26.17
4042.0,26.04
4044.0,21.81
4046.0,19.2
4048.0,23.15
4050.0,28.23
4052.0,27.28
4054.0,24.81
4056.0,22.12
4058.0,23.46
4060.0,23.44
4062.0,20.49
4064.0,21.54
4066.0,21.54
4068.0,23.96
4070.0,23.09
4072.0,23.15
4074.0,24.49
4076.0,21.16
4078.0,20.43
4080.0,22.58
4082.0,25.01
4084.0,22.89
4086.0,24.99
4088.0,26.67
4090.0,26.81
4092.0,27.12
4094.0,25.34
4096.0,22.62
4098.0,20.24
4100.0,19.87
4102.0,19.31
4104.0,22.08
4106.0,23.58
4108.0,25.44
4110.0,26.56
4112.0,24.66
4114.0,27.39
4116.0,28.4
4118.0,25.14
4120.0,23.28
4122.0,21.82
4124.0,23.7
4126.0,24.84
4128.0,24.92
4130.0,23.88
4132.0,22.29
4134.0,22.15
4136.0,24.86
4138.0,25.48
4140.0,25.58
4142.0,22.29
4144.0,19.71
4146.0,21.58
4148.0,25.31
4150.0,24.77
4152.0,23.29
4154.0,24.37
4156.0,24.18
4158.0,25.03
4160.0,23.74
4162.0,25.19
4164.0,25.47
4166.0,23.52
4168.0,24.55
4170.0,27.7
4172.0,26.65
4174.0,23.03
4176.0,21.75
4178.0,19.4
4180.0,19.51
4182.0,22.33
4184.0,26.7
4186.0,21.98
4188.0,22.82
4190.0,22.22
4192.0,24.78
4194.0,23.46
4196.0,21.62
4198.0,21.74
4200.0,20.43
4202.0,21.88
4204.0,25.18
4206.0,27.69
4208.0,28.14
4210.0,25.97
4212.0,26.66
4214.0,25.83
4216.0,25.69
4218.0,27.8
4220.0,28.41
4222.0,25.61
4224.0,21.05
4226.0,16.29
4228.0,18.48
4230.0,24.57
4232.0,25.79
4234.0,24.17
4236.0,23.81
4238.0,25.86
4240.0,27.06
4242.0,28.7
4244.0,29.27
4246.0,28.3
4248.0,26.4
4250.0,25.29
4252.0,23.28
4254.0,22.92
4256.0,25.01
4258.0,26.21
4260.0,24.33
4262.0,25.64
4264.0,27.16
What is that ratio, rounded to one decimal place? 0.8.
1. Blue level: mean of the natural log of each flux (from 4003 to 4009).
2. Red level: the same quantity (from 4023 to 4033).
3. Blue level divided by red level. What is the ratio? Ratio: 0.98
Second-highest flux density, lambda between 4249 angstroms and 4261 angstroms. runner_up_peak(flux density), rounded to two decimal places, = 25.29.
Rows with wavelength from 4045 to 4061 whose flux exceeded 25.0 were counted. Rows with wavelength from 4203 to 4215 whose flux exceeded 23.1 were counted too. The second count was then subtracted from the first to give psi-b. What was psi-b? -4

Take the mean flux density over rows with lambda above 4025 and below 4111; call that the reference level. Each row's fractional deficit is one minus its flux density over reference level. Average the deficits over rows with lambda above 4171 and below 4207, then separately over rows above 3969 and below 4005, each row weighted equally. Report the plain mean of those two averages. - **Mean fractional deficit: 0.102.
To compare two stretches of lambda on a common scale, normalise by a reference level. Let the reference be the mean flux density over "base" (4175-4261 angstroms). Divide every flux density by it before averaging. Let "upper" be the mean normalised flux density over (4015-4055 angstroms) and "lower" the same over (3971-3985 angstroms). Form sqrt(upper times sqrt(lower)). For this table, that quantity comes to 0.90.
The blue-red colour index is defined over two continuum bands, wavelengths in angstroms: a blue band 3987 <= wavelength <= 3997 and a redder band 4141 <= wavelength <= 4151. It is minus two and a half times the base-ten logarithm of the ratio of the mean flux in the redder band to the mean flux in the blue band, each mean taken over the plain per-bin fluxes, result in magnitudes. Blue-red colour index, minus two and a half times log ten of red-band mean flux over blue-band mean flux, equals 0.03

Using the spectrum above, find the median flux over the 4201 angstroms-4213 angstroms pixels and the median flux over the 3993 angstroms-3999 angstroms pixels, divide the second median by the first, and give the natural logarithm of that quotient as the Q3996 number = -0.20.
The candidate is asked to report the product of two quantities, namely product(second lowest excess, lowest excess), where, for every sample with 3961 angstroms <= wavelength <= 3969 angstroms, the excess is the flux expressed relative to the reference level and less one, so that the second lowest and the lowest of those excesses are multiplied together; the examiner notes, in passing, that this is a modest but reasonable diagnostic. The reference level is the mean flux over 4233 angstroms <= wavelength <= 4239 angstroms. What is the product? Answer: 0.70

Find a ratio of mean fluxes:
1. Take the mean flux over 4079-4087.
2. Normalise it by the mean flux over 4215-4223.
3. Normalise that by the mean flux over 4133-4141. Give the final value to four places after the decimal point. 0.0362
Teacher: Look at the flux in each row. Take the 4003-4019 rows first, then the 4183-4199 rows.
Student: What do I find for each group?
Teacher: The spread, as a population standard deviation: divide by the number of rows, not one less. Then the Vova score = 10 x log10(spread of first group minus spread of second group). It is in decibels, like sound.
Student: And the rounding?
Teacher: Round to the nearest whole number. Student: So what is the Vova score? -6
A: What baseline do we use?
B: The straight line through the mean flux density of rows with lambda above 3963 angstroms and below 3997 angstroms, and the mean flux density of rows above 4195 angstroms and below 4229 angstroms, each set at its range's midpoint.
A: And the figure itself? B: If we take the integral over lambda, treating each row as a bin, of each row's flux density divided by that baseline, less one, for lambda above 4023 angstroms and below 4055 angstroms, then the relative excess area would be 11 angstroms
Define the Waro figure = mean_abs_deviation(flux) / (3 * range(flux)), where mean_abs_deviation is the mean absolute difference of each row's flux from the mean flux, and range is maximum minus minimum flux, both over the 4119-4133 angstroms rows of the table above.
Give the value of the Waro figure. 0.10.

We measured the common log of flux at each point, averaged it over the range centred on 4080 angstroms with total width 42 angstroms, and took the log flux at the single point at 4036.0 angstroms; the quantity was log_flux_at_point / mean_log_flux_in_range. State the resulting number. 1.02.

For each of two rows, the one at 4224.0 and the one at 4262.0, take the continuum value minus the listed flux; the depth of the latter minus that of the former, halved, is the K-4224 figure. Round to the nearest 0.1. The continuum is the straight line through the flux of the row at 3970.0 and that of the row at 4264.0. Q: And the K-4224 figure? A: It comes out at -0.9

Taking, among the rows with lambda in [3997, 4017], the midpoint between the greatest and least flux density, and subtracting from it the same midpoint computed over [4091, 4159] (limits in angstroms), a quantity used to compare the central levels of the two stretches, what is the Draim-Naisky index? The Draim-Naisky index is 0.2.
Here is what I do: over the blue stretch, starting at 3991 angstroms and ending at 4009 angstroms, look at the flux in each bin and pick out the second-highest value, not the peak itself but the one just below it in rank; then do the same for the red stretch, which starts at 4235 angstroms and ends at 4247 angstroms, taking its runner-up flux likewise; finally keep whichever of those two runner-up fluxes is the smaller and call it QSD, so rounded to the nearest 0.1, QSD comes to 25.4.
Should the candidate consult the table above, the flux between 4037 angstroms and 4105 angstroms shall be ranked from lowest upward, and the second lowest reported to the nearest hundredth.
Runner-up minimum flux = 19.31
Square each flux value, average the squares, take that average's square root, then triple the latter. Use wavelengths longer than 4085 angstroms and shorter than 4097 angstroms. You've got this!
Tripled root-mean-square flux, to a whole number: 77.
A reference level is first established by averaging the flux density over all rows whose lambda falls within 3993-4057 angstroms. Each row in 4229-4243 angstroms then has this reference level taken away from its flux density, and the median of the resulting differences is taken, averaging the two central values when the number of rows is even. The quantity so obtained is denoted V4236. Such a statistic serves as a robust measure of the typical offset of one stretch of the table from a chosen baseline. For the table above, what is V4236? 1.5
